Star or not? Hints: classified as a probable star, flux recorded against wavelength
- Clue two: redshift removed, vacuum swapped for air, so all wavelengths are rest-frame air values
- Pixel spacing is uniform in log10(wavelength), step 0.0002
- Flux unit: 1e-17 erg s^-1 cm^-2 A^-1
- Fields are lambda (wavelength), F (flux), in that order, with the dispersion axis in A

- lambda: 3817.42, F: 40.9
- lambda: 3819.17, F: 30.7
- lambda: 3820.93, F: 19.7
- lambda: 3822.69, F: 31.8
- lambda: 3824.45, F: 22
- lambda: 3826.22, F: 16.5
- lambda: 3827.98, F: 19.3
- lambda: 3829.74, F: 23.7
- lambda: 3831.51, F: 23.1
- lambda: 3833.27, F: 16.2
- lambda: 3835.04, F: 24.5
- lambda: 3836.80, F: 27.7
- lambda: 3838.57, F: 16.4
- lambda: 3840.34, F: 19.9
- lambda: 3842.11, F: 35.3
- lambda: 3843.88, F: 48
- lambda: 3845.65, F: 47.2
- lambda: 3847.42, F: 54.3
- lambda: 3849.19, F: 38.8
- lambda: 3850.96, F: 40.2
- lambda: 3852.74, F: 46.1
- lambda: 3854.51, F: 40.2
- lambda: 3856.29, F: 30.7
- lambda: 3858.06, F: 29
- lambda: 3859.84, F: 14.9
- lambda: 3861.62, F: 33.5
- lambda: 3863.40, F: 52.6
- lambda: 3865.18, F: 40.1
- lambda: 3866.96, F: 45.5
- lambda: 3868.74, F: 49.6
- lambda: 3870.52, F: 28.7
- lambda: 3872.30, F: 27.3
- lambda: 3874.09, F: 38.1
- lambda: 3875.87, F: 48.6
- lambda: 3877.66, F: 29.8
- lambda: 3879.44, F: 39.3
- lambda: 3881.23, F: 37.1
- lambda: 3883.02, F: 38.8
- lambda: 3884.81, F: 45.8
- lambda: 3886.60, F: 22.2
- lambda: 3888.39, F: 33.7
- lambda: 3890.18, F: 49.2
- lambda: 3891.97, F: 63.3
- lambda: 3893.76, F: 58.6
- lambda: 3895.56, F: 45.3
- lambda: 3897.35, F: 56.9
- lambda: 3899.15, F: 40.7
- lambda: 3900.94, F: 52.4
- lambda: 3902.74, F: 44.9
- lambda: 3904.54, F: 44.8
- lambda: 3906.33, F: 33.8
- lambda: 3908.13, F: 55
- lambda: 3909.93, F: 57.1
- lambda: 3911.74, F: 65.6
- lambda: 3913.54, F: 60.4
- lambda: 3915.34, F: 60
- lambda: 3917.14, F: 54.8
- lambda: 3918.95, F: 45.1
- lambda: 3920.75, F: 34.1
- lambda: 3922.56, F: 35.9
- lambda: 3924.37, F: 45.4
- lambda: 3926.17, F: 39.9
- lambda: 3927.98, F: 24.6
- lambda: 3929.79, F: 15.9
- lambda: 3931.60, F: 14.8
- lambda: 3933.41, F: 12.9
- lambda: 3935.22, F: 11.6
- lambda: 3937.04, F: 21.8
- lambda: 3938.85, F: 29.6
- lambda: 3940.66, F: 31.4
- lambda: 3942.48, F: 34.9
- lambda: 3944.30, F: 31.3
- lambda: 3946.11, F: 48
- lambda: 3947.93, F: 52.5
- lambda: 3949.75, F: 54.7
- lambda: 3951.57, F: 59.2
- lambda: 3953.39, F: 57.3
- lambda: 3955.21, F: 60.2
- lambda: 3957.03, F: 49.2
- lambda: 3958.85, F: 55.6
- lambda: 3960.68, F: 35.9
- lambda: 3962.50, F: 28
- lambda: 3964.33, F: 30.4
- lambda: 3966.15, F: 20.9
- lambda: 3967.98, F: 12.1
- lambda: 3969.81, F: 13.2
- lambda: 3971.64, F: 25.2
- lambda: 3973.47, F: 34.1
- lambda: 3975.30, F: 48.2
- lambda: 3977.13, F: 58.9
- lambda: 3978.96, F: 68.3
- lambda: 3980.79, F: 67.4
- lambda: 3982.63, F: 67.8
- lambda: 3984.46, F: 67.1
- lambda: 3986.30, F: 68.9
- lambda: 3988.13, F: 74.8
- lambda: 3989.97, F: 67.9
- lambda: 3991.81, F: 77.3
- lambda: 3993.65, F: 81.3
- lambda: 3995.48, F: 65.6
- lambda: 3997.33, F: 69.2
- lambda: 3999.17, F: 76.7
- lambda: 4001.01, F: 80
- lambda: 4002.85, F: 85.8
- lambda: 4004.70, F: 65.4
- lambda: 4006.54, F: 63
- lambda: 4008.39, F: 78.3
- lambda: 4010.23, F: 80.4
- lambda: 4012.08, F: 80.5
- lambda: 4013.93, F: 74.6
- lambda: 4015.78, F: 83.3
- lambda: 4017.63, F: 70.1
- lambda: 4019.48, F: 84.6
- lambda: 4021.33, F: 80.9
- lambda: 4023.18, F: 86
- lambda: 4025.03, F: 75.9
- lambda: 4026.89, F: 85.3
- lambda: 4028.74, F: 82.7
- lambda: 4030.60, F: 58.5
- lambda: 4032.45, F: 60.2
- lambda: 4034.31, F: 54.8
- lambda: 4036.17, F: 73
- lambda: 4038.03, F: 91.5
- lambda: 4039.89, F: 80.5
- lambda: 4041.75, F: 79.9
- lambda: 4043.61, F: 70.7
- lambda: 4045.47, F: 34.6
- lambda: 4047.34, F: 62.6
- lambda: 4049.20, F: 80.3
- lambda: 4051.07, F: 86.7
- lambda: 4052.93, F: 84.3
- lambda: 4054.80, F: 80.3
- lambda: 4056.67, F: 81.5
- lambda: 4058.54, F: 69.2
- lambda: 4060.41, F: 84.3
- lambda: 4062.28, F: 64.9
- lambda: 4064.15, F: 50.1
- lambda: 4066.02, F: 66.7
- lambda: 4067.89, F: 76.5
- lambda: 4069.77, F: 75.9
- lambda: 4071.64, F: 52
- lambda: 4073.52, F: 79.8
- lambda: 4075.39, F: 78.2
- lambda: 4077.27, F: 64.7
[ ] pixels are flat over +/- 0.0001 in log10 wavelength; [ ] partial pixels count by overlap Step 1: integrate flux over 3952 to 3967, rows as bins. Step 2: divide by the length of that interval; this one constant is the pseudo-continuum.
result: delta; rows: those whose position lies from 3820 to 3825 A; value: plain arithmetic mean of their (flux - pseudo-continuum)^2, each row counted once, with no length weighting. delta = 363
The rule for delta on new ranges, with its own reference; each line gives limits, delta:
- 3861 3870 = 49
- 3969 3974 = 421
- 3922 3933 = 318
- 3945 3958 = 155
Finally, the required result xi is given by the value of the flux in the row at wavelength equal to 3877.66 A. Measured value 29.8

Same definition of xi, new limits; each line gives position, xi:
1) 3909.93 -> 57.1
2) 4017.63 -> 70.1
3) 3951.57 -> 59.2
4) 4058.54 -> 69.2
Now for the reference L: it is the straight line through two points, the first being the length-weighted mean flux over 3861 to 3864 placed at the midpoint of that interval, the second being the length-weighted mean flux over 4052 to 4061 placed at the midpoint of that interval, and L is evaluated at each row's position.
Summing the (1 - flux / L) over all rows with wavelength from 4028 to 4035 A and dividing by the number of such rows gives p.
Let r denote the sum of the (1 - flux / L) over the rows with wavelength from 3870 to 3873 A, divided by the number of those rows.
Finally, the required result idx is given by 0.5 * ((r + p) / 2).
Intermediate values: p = 0.15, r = 0.4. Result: 0.13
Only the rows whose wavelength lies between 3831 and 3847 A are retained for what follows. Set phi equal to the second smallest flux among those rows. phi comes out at 16.4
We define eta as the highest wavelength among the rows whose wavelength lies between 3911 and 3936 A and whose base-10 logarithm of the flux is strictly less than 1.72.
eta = 3935.22 A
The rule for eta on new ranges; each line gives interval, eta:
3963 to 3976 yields 3975.30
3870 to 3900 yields 3899.15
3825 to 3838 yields 3836.80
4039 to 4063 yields 4045.47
